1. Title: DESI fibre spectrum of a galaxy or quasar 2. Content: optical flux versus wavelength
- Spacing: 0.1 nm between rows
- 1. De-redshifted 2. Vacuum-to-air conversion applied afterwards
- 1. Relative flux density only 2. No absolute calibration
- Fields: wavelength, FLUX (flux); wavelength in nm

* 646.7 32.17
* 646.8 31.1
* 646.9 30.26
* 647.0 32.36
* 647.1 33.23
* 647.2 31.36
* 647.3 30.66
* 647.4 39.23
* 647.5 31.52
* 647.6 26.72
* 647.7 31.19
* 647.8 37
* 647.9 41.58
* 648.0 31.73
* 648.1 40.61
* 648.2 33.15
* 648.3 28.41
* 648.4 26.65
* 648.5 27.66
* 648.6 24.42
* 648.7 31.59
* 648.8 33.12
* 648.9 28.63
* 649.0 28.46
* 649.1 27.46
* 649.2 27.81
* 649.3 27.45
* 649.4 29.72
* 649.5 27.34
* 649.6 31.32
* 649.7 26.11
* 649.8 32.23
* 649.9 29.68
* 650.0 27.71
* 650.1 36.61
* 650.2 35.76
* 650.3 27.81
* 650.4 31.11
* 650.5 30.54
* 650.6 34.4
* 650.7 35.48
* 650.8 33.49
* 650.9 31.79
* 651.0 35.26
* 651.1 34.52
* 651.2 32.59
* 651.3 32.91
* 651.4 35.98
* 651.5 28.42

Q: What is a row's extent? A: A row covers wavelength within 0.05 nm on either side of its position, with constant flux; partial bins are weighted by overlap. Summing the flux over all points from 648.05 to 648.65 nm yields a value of 181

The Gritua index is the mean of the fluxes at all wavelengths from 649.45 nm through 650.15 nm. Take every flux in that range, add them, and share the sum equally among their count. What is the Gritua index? 30.1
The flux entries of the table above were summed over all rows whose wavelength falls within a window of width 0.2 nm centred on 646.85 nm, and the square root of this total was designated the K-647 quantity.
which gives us 7.83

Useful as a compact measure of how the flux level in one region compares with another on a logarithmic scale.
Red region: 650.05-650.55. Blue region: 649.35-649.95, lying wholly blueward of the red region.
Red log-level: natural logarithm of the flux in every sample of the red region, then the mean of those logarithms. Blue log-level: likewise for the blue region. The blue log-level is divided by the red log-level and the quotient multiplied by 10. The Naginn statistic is 9.7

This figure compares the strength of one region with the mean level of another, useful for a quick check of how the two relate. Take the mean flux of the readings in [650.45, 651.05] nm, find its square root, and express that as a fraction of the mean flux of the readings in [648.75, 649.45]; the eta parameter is 0.200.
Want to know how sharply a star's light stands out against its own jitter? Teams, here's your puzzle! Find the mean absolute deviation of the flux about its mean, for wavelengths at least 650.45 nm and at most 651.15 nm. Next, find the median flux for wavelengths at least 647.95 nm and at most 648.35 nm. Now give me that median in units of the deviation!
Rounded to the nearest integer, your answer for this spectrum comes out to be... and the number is 22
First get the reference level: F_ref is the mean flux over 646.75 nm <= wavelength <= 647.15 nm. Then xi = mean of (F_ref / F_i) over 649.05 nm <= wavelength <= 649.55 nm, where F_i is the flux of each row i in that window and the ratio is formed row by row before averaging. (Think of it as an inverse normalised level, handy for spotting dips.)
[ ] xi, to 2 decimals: 1.14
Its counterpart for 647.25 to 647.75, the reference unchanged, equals 1.01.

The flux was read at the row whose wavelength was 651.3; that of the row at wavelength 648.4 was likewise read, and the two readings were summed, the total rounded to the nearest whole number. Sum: 60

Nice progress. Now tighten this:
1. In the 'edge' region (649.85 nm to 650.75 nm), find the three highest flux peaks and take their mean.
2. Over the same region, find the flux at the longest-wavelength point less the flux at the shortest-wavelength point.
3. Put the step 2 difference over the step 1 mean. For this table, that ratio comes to 0.16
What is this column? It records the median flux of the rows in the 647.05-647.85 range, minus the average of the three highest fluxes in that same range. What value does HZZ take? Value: -5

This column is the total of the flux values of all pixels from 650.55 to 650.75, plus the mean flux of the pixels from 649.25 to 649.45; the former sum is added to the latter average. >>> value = 98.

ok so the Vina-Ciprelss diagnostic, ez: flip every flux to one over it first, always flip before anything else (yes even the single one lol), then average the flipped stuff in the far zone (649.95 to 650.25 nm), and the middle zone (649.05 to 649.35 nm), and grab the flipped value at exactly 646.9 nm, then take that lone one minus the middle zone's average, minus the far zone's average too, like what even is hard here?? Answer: -0.0337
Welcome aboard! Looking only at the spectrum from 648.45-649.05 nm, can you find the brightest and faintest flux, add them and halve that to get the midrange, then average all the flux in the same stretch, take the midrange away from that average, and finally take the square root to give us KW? 0.46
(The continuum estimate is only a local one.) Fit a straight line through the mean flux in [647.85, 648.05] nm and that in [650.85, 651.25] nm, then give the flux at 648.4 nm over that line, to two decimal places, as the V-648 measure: 0.74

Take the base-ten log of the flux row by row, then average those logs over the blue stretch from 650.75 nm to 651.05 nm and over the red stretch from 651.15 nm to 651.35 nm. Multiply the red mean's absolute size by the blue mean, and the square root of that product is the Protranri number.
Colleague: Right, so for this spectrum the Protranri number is 1.520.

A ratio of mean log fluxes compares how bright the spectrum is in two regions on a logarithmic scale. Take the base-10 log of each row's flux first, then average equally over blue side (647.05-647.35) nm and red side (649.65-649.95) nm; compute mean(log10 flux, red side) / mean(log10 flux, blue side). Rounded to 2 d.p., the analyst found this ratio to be 0.98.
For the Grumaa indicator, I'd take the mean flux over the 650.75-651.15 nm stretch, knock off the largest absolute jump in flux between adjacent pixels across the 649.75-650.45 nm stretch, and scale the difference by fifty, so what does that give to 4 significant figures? 1243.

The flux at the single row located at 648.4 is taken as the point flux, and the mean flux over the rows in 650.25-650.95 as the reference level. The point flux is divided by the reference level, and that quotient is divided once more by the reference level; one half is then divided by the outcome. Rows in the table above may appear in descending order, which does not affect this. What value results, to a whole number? 19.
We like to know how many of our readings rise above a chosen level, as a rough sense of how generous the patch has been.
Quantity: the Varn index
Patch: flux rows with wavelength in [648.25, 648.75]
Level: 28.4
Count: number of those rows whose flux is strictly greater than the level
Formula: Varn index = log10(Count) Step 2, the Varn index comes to 0.301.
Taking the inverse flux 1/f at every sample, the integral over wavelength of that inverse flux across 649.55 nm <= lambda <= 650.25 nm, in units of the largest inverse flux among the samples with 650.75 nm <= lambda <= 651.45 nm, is 0.72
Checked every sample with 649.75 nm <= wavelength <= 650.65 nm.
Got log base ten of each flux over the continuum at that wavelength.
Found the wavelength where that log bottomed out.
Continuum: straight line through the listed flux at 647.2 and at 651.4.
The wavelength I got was 650.3 nm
